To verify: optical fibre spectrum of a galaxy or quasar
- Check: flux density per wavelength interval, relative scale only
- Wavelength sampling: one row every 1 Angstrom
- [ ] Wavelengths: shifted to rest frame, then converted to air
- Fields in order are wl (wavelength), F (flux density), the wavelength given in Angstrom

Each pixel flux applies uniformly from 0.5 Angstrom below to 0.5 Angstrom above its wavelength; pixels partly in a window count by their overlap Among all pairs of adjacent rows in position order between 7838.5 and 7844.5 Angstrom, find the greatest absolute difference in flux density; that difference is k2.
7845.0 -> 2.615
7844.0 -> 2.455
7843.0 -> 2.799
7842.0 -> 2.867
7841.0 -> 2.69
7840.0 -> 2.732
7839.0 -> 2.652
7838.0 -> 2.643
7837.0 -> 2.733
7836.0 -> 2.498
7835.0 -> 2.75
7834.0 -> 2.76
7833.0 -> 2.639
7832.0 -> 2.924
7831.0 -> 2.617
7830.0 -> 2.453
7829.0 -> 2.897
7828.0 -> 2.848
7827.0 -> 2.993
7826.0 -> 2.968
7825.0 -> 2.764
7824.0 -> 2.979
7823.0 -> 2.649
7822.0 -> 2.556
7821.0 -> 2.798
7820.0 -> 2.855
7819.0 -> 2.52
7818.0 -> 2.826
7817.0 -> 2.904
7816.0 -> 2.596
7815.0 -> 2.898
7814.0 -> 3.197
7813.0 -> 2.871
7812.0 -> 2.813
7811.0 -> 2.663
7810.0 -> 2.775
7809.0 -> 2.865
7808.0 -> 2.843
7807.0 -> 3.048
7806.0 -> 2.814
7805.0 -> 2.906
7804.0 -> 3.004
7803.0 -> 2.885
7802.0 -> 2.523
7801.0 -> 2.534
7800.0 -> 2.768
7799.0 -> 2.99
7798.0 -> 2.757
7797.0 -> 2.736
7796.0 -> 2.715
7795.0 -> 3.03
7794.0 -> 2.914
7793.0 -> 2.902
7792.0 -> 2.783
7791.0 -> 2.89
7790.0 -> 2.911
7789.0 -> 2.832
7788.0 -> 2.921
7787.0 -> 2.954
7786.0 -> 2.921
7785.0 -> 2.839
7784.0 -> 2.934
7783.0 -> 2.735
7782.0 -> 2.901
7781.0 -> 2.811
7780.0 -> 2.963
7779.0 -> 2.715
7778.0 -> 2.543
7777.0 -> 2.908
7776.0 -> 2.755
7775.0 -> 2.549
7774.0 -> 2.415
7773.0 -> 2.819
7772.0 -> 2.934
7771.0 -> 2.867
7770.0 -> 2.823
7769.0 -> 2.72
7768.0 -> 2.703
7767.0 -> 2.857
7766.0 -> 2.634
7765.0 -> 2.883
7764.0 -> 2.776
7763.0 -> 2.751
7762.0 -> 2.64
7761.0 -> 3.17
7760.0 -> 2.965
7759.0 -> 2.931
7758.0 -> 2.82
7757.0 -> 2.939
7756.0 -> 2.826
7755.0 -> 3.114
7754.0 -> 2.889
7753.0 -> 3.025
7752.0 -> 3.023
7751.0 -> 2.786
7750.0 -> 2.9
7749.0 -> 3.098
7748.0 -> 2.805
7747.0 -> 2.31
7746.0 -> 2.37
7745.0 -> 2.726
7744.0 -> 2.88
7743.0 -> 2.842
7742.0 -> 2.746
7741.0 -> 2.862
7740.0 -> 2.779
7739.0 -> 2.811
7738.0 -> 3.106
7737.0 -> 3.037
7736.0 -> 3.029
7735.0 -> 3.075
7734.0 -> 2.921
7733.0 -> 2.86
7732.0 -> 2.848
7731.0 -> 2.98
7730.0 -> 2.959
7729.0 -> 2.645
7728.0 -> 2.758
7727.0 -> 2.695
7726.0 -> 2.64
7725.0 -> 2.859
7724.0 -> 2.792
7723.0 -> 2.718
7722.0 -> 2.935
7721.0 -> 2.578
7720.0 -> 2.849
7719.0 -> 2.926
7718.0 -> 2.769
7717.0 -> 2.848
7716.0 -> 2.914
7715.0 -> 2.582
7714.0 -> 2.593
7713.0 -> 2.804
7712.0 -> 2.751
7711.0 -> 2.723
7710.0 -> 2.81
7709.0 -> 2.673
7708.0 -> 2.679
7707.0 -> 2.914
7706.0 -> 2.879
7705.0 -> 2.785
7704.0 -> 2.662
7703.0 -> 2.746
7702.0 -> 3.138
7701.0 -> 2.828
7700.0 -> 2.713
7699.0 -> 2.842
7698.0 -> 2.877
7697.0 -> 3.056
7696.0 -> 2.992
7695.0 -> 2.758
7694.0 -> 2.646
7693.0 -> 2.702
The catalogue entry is 0.34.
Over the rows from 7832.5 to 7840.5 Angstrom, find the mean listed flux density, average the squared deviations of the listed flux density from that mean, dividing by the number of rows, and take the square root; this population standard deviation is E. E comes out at 0.08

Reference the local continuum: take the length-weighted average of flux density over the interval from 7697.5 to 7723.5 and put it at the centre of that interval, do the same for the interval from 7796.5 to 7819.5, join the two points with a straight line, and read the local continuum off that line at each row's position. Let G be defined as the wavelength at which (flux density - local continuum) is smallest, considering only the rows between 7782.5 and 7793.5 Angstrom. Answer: 7783.0 Angstrom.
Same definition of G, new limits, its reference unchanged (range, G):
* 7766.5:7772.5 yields 7768.0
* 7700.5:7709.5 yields 7704.0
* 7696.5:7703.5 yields 7700.0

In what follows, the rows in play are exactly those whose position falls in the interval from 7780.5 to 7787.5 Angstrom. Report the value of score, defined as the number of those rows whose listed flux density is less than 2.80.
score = 1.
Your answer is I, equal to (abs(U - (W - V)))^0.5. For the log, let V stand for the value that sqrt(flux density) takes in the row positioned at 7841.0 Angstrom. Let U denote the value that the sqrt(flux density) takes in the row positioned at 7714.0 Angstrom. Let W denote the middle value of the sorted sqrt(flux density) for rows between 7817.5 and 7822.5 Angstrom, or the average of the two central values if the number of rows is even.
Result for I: 1.26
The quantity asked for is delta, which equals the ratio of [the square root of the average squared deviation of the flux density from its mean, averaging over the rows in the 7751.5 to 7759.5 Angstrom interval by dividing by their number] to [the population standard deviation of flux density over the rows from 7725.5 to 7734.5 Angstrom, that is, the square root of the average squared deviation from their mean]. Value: 0.8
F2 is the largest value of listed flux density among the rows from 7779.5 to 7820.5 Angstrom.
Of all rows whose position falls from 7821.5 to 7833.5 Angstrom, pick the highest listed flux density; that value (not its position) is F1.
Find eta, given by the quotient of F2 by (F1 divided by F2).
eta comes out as 3.4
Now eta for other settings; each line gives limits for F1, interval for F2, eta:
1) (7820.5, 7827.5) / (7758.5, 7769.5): 3.4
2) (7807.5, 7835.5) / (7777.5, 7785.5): 2.7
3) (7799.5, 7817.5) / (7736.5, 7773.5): 3.1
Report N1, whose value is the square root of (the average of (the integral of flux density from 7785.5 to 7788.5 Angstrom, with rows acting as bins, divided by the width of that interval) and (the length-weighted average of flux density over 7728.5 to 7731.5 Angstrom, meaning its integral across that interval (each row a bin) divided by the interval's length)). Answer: 1.70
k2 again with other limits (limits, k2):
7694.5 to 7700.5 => 0.23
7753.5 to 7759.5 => 0.29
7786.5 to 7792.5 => 0.11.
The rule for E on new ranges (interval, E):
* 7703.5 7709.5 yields 0.10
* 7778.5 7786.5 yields 0.09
